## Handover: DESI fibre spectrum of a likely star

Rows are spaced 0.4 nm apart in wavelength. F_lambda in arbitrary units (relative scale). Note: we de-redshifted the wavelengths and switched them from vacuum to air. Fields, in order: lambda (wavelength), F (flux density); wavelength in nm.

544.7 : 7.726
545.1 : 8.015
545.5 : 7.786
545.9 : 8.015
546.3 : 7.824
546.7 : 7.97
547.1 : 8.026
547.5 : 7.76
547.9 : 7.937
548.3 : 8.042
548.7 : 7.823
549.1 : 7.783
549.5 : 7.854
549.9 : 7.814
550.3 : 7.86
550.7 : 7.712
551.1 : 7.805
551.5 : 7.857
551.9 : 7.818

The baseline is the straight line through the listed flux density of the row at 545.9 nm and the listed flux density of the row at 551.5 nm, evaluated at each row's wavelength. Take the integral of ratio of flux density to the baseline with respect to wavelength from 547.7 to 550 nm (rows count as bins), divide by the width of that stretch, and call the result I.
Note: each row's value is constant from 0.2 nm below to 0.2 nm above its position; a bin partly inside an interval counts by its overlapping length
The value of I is 0.993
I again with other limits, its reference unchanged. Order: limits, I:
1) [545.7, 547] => 0.993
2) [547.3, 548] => 0.984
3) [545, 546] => 0.987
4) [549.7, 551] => 0.988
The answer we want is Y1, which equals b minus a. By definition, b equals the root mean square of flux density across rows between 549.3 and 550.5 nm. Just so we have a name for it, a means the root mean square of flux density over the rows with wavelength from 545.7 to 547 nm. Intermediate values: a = 7.94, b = 7.84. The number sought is -0.09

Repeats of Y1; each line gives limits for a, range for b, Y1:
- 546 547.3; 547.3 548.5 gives -0.03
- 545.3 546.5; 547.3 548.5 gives 0.04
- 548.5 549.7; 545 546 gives 0.12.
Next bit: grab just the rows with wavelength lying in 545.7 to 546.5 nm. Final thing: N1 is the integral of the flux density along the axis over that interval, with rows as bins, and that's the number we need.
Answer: 6.34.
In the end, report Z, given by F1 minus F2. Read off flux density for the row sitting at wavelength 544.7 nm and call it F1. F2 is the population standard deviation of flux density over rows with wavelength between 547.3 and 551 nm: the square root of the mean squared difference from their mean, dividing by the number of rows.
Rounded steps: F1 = 7.726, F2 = 0.0929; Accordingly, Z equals 7.633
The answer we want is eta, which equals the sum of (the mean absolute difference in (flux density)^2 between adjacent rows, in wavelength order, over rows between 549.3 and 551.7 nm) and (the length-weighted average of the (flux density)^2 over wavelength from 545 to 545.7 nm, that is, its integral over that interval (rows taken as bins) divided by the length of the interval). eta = 63.4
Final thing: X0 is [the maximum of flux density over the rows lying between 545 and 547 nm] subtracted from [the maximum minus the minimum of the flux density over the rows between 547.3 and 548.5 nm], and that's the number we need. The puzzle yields -7.73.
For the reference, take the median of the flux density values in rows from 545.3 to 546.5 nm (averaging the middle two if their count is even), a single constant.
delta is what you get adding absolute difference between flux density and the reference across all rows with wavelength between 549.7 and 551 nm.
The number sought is 0.16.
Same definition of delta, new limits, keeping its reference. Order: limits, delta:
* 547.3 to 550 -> 0.48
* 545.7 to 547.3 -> 0.54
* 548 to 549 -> 0.22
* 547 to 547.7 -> 0.27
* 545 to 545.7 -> 0.23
